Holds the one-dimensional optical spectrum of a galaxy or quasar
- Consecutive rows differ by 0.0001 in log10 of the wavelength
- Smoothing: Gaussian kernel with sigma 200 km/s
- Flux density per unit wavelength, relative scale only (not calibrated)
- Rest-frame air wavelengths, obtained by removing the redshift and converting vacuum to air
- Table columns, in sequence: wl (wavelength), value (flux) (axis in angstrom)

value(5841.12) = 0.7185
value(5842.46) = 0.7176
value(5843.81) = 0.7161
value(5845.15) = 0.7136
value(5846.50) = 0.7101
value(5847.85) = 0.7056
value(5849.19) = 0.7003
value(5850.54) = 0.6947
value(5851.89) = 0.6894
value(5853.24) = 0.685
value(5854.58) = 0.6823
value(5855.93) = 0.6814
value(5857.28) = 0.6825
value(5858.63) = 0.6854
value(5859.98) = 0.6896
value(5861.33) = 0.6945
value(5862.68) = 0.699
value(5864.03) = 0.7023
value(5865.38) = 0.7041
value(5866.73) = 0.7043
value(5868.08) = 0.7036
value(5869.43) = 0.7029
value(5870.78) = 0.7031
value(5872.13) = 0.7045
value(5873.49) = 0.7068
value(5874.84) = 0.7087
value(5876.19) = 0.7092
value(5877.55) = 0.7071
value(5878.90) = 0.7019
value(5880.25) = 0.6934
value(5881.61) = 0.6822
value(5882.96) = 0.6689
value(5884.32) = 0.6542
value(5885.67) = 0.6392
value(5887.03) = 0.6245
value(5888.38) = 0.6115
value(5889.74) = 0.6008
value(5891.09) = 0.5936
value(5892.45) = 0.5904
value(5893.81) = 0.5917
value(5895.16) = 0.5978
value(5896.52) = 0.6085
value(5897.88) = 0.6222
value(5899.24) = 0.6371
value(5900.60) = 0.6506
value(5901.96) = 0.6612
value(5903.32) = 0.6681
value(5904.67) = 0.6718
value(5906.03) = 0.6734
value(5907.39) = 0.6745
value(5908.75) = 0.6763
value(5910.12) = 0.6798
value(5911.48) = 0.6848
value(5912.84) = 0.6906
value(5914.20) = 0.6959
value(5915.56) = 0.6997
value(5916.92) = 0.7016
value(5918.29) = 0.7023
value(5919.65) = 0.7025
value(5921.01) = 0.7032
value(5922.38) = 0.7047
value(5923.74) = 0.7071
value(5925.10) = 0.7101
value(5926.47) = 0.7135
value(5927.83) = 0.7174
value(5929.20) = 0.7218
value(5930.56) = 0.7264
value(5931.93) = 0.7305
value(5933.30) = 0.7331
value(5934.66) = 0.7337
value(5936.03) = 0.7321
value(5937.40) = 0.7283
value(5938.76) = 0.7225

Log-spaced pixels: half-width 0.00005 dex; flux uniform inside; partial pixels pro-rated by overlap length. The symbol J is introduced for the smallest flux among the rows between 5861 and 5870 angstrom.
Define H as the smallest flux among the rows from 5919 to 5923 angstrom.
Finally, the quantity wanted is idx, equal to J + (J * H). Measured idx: 1.18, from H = 0.7025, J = 0.6945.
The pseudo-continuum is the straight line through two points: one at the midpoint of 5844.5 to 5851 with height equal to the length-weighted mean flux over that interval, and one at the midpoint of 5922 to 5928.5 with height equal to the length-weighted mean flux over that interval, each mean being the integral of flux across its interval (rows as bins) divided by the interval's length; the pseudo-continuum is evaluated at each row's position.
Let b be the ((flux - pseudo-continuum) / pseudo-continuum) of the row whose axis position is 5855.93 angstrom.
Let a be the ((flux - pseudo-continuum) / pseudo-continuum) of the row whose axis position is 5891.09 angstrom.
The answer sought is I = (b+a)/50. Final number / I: -0.0039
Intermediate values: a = -0.16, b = -0.03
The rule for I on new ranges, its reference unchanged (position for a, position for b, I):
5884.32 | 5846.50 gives -0.0014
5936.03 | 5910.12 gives -0.0003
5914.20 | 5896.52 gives -0.0033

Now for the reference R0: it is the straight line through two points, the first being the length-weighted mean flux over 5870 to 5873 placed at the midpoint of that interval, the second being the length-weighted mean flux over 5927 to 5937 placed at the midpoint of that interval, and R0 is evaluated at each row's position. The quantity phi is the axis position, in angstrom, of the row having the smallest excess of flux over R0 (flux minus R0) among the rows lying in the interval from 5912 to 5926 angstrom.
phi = 5912.84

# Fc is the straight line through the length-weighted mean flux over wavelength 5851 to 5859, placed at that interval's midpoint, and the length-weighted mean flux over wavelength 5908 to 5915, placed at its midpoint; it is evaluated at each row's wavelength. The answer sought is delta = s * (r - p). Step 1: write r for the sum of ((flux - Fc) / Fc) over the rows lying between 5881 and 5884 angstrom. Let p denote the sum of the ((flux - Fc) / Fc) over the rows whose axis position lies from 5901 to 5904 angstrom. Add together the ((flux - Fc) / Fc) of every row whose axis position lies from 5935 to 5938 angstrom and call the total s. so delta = 0.004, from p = -0.060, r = -0.03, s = 0.13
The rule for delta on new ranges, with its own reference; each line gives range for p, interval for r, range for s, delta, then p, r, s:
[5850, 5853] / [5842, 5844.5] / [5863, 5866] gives 0.004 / 0.022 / 0.10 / 0.05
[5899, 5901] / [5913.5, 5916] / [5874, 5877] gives 0.011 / -0.121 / 0.04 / 0.07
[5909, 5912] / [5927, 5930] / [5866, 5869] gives 0.006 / -0.009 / 0.10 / 0.06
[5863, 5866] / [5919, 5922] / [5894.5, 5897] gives 0.001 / 0.054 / 0.05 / -0.24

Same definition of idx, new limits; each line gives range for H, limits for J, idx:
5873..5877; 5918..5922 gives 1.20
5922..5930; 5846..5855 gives 1.16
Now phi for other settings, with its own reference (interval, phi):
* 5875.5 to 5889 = 5888.38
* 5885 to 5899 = 5892.45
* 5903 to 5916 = 5903.32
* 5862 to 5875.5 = 5862.68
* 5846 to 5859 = 5855.93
